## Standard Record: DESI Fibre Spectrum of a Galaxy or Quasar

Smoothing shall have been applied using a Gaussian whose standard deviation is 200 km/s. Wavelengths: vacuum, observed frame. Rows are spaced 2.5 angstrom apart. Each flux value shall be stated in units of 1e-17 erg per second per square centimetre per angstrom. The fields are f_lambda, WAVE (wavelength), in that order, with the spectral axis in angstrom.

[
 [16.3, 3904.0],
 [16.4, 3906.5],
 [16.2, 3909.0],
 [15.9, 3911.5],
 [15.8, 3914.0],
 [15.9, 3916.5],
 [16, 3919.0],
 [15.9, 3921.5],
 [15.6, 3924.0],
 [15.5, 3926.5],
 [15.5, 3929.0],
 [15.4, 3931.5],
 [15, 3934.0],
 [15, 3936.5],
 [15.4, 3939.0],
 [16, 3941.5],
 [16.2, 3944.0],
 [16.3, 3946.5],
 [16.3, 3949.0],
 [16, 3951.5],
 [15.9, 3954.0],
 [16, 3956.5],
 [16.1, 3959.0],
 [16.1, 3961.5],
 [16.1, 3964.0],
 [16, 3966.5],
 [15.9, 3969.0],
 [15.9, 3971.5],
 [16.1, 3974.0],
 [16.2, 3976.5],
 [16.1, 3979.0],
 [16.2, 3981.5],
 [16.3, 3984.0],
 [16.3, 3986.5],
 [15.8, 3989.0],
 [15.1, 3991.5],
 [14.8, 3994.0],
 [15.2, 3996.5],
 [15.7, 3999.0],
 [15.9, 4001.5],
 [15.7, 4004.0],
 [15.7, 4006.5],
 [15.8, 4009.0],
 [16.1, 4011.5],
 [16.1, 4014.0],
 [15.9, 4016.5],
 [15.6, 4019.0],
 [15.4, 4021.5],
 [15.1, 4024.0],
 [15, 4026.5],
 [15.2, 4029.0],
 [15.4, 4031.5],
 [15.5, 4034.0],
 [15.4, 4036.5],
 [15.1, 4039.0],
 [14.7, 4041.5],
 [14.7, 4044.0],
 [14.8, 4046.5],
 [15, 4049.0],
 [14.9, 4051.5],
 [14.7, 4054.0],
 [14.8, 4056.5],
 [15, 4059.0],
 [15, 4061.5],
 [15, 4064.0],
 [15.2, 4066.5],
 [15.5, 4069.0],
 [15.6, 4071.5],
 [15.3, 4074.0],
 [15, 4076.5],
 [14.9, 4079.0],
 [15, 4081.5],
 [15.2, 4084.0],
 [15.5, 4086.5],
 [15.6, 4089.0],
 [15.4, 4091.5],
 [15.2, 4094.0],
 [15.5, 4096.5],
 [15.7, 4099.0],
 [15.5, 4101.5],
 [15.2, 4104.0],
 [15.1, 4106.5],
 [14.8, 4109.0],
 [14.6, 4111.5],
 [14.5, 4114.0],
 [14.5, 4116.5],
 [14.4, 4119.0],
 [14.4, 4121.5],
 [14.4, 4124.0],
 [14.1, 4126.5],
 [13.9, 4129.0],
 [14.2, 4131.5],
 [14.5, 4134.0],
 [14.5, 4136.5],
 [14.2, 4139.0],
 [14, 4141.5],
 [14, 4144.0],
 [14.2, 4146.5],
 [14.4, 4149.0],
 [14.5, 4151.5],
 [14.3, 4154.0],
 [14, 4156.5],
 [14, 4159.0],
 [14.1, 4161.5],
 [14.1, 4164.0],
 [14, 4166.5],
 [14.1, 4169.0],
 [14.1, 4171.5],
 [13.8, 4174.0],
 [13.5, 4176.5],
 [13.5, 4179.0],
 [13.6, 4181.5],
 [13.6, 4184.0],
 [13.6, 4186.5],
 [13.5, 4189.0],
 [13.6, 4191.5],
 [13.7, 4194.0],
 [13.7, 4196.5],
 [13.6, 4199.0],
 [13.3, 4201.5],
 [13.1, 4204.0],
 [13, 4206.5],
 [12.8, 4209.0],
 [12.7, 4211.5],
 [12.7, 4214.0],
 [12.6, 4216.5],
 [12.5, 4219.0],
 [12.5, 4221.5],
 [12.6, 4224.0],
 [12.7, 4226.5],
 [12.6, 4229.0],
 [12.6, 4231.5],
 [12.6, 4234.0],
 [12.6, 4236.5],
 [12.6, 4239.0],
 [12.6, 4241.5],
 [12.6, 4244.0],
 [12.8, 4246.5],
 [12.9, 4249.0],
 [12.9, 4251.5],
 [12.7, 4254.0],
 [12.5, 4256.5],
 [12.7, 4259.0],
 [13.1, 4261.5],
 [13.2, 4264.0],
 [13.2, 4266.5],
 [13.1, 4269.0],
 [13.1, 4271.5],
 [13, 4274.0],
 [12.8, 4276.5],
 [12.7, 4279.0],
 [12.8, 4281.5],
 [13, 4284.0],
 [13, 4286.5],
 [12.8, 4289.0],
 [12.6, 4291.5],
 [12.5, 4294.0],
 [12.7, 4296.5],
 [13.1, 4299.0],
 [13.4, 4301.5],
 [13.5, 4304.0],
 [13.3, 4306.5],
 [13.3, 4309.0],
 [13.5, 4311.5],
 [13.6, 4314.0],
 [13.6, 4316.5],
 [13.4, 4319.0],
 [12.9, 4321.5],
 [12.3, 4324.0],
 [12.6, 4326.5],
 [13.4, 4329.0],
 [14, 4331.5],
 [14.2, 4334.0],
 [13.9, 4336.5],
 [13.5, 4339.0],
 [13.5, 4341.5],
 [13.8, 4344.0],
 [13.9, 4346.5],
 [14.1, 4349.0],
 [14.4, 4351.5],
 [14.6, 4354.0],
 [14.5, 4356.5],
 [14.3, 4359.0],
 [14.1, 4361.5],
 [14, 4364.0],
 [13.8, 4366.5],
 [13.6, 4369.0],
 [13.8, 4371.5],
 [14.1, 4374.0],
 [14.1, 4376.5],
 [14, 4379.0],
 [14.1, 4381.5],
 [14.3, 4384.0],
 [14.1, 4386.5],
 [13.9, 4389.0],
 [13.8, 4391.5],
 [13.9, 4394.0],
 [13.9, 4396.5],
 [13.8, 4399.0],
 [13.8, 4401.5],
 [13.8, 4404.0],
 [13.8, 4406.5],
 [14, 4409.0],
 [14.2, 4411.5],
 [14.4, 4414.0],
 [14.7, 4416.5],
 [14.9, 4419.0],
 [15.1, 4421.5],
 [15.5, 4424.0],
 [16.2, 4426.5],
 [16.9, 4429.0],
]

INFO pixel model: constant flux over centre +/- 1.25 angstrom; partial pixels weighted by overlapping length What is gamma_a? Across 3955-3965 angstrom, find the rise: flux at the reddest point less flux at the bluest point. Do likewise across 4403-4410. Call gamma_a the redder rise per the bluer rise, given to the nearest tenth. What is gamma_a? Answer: 2.0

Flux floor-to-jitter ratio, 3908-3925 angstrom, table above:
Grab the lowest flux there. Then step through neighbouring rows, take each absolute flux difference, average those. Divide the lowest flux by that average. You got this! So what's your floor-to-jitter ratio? 94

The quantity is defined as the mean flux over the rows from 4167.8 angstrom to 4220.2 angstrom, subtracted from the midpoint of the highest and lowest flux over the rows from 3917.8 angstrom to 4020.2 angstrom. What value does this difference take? 2.2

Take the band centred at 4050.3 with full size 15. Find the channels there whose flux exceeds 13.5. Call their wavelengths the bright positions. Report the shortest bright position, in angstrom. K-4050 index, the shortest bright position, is 4044.0 angstrom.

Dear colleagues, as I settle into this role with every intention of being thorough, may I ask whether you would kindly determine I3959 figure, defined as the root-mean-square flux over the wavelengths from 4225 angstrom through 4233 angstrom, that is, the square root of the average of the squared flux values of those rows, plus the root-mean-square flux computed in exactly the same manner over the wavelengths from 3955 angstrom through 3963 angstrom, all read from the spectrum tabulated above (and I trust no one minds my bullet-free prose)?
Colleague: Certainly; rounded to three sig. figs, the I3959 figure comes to 28.7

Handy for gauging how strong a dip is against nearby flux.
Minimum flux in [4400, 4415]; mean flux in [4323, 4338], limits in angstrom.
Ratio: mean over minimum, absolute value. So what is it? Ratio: 0.97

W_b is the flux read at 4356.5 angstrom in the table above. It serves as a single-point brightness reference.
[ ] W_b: 14.5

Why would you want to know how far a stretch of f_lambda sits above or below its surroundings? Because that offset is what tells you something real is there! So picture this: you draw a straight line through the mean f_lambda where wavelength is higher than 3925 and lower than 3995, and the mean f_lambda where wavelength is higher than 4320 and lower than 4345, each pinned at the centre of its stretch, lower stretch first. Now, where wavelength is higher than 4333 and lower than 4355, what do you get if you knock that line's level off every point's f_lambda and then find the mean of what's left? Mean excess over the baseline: 0.65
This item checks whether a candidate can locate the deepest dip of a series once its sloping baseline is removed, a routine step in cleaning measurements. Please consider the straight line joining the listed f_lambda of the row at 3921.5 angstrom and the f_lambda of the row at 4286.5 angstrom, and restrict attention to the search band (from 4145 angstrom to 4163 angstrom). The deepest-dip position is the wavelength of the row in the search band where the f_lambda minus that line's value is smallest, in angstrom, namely 4156.5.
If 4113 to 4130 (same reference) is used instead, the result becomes 4129.0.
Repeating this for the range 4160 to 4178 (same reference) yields 4176.5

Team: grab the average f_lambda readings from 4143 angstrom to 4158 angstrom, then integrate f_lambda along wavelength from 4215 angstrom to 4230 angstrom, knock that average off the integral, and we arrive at 175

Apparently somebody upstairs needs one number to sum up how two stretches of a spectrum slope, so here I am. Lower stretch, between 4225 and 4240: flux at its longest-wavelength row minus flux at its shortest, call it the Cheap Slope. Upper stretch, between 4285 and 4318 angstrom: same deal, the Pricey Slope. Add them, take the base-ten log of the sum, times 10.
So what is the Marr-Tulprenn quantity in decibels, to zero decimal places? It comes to -3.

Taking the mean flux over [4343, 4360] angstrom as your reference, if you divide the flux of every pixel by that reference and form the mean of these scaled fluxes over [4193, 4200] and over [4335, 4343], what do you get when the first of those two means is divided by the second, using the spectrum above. 1.00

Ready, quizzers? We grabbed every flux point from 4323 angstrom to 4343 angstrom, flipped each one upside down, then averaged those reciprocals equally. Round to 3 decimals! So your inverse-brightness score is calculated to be 0.075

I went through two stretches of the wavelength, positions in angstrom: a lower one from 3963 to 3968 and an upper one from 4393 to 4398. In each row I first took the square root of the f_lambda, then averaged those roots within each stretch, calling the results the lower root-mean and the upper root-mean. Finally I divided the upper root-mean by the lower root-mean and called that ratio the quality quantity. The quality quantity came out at 0.931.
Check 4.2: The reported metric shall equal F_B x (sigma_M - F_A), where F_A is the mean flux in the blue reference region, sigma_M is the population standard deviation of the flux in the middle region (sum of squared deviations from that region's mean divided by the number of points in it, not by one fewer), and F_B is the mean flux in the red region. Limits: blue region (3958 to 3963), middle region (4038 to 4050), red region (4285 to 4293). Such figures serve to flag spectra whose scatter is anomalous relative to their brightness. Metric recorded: -204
